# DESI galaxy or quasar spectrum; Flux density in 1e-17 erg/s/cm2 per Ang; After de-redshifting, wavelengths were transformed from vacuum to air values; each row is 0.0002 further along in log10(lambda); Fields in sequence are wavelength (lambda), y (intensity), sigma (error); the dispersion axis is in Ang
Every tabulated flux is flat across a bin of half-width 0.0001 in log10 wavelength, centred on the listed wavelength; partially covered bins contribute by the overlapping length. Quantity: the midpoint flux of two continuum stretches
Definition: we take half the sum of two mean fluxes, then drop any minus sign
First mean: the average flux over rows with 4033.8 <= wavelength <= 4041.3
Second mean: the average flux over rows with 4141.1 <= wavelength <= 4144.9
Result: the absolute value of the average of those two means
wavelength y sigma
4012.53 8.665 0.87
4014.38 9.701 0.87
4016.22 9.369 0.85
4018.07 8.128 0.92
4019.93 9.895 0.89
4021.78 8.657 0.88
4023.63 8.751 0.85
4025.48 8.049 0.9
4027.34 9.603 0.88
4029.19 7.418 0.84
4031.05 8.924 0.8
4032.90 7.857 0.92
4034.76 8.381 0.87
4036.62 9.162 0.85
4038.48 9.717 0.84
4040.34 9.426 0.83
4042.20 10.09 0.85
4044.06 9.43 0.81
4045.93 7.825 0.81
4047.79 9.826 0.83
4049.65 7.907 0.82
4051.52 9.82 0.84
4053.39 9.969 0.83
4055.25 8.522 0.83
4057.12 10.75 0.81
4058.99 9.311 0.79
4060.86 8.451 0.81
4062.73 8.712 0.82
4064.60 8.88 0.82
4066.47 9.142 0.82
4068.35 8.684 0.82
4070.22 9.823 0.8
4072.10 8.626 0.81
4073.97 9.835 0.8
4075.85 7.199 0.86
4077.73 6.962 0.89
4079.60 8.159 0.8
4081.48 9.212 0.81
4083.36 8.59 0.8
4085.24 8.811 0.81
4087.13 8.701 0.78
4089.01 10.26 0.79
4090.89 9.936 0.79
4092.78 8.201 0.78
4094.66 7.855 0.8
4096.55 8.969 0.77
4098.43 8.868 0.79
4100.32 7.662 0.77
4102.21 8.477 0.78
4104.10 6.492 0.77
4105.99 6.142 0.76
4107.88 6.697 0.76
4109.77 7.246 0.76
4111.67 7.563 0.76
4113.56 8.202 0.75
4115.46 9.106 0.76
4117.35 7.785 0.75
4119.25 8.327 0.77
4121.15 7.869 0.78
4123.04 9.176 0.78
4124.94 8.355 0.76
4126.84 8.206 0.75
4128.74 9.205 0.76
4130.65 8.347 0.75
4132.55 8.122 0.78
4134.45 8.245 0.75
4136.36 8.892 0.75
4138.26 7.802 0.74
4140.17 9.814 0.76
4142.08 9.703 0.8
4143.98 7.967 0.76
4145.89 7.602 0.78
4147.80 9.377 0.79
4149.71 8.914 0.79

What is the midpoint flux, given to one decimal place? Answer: 9.0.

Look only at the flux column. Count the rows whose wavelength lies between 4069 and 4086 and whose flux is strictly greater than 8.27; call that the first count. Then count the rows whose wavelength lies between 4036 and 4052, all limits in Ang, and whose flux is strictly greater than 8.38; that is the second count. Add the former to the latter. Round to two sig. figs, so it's 13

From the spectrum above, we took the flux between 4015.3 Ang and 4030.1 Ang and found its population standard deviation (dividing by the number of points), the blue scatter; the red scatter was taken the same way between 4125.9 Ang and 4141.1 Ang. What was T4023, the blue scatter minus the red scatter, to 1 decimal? 0.2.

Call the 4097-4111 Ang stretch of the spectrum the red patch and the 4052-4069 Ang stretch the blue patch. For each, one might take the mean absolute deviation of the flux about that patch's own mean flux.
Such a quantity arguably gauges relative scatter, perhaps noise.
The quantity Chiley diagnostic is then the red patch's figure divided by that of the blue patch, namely 1.5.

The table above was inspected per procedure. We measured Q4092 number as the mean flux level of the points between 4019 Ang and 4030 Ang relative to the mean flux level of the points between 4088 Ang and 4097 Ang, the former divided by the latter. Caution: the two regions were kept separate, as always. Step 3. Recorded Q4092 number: 0.97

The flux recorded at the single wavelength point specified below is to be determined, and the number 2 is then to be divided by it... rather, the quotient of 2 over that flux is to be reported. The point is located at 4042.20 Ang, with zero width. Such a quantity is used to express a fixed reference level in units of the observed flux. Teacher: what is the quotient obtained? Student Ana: 0.198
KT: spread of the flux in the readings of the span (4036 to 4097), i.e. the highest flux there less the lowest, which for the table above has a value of 3.79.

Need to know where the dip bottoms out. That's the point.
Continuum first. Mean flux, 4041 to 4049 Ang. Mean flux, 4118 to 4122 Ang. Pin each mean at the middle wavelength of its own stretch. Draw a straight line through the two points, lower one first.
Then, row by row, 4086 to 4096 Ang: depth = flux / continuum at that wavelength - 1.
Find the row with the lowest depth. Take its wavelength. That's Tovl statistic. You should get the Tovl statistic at 4094.66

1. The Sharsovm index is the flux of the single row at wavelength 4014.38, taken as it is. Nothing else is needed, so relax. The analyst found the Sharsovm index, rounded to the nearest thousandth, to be 9.701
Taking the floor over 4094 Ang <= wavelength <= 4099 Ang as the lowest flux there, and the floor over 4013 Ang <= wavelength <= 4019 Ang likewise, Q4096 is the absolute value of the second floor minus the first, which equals 0.27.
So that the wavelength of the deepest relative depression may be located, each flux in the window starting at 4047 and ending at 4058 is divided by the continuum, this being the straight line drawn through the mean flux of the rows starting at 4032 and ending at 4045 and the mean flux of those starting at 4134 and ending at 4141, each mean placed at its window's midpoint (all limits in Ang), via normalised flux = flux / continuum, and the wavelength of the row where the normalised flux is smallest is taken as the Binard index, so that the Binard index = 4049.65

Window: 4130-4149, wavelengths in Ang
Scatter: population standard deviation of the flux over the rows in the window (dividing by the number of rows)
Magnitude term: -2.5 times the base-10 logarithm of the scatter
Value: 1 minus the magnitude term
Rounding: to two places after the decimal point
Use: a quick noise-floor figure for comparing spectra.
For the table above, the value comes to 0.71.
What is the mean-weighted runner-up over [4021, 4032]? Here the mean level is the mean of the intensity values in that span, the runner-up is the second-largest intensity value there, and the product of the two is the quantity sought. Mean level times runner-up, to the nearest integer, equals 76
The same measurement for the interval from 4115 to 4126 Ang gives 77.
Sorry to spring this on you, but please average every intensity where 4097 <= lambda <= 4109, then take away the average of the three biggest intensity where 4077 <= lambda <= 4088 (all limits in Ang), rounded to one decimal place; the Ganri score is -1.5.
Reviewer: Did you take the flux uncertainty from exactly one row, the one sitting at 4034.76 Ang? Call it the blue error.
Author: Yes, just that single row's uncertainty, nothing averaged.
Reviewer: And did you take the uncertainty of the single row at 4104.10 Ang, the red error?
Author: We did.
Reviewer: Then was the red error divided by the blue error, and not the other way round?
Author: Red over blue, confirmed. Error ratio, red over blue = 0.89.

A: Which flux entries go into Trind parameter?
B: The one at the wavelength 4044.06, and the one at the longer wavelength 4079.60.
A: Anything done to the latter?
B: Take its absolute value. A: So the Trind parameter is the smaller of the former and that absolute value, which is 8.2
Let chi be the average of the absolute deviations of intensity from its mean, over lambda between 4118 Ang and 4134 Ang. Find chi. 0.37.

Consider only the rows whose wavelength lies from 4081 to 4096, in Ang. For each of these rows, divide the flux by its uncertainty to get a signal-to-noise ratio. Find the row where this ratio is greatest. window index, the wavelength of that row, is 4089.01 Ang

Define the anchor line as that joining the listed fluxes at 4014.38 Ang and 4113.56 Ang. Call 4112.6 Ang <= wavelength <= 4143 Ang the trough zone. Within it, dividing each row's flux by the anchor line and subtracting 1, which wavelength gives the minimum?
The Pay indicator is 4117.35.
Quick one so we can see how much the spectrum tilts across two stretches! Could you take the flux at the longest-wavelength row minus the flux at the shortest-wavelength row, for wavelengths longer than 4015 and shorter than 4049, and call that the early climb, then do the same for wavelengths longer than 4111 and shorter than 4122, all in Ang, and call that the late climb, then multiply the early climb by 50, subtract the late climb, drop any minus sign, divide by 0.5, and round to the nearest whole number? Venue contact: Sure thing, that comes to 45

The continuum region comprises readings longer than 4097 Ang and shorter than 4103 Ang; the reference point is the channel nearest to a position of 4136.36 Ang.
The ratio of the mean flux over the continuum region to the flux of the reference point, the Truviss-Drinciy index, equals 0.94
